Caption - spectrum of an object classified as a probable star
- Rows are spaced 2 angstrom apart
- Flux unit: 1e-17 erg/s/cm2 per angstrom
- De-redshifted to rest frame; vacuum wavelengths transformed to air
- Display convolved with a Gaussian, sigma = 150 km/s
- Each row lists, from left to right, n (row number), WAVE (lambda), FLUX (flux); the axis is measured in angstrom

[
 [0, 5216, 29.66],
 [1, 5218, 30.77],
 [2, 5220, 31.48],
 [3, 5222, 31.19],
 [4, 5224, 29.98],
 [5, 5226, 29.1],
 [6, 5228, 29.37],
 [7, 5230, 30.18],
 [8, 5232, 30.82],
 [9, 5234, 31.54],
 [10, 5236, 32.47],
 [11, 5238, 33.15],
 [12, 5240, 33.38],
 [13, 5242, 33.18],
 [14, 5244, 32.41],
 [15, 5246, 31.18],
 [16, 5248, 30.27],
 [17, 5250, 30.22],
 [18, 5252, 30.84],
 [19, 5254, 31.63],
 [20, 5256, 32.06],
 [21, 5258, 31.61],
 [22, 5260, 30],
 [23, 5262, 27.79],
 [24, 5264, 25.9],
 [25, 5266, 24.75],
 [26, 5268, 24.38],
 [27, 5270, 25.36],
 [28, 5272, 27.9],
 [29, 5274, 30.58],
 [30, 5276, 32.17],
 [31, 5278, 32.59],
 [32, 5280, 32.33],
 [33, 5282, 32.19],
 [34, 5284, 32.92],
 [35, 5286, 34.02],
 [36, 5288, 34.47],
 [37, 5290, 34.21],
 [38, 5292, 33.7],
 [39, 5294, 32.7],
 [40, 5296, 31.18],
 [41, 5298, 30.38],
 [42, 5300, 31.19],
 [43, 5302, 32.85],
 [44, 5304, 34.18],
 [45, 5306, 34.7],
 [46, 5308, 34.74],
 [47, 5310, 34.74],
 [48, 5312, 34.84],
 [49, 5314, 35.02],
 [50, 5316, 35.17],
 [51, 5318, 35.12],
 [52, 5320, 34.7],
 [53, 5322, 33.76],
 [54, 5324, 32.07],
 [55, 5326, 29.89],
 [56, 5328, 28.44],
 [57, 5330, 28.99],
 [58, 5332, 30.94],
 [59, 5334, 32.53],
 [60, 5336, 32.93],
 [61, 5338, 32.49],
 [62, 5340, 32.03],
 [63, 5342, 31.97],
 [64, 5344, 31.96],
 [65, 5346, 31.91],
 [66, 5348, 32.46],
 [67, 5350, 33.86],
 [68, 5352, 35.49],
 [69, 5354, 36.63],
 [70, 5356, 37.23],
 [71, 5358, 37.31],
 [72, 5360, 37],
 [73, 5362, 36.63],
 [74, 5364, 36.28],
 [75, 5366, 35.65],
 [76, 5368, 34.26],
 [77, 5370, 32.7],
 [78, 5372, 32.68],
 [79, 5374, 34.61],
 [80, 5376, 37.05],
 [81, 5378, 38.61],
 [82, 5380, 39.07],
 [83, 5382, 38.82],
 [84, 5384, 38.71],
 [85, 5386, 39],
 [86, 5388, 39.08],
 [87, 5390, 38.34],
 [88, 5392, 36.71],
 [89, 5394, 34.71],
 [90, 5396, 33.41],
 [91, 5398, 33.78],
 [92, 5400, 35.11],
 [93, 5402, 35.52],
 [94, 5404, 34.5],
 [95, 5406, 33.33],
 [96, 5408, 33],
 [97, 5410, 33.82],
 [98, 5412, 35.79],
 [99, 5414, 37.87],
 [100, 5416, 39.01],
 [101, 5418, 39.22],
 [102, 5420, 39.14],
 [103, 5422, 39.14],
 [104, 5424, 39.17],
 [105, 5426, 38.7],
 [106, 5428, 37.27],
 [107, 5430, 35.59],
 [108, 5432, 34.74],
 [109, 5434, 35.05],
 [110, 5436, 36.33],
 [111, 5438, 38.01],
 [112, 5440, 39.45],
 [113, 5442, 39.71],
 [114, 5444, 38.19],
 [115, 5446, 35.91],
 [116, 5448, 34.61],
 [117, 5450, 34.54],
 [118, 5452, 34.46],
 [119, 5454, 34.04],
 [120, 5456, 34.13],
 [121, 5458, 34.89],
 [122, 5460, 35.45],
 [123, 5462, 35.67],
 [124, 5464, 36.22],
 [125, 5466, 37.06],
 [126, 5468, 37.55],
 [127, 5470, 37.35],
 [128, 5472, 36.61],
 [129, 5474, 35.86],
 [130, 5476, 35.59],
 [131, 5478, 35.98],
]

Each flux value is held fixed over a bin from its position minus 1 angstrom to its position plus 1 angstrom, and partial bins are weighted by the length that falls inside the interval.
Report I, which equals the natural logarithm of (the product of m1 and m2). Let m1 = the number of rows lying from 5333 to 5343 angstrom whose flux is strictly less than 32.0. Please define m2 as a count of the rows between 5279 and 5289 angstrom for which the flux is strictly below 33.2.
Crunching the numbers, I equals 1.1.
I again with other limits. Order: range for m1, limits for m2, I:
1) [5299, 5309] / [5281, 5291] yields 0.7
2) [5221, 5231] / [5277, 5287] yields 3.0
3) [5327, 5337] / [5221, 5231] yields 2.7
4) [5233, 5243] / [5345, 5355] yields 0.7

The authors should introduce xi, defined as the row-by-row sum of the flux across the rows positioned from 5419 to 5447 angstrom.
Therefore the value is 526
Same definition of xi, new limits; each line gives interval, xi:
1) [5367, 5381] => 249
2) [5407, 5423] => 297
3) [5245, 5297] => 797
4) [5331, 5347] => 257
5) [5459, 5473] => 256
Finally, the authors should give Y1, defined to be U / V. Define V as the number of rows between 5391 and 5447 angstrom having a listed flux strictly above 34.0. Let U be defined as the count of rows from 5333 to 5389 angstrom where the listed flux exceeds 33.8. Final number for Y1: 0.78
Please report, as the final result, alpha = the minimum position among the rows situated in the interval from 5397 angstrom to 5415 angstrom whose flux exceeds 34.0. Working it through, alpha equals 5400 angstrom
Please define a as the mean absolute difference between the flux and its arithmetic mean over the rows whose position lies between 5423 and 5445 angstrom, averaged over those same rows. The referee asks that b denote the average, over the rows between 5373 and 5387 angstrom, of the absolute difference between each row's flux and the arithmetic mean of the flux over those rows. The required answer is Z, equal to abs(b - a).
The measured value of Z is 0.30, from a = 1.5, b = 1.2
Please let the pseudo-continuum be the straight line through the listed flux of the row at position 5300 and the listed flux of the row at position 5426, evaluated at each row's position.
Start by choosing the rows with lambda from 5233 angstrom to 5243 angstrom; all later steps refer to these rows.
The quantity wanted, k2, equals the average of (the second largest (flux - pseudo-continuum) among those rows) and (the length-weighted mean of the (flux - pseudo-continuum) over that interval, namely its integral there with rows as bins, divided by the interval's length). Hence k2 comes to 5.5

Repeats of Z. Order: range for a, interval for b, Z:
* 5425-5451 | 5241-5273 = 0.86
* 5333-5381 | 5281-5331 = 0.43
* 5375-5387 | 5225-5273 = 1.61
